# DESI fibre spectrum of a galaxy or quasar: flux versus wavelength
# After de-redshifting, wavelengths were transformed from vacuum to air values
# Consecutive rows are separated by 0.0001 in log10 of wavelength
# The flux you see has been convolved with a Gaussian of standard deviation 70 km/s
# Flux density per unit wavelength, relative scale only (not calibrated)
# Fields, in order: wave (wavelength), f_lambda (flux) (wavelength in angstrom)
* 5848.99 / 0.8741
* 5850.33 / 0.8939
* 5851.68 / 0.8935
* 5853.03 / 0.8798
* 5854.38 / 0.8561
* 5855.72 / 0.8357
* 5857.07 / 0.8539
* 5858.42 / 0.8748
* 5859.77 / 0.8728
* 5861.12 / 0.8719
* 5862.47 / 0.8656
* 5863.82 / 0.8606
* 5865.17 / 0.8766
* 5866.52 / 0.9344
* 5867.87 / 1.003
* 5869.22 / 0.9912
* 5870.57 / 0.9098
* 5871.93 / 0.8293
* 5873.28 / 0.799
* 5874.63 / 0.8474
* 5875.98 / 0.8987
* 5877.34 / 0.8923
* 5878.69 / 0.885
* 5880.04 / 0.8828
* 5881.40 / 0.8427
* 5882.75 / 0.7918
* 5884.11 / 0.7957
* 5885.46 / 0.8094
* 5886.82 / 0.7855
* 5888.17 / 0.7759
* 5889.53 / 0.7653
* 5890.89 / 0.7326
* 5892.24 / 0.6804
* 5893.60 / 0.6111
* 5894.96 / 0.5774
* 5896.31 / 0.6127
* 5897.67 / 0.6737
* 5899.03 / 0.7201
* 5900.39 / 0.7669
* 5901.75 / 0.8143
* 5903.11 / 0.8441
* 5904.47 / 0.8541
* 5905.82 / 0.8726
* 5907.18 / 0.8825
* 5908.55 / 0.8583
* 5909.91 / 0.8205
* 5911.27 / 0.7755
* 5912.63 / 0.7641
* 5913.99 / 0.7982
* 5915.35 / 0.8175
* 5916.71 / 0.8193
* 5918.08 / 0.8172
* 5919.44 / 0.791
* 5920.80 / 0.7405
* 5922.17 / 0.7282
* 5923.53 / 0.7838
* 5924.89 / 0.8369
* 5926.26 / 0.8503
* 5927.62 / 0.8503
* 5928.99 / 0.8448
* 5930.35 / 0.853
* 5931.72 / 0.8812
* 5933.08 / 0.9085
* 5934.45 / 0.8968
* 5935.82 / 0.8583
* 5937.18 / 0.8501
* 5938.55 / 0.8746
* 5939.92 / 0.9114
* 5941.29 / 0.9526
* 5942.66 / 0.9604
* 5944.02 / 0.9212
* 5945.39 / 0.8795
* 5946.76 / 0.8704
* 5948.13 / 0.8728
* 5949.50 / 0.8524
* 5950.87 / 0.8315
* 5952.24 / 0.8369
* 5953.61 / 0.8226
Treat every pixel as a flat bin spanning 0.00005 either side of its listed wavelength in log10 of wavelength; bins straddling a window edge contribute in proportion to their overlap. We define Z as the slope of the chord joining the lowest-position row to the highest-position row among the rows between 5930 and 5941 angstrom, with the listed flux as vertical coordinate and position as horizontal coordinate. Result 0.006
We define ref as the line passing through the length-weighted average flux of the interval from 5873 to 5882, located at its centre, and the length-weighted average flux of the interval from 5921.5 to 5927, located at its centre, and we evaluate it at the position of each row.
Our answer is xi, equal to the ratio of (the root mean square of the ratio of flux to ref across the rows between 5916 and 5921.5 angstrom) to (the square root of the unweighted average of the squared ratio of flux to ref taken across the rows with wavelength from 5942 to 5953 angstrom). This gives 0.86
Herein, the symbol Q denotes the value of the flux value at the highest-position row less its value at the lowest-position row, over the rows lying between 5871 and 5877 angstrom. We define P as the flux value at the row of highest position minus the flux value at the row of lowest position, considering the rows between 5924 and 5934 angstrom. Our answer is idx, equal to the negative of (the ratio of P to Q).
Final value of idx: -1.0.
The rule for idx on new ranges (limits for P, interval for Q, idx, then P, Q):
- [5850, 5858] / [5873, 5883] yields -5.6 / -0.04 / -0.01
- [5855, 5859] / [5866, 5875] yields 0.4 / 0.04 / -0.09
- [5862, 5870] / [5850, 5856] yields 2.2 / 0.13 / -0.06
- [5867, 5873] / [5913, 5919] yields 9.1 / -0.17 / 0.02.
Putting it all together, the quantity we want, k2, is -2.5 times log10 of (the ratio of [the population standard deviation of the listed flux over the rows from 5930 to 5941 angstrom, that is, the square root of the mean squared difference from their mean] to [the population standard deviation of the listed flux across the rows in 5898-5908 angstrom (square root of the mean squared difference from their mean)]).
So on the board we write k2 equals 1.0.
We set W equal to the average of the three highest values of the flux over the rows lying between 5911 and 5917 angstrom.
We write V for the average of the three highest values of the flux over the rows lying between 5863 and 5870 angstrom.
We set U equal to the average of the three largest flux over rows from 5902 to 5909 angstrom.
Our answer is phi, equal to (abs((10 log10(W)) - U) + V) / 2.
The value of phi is 1.4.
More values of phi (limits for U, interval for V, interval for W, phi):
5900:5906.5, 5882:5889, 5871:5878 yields 1.1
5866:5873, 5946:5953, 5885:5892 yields 1.4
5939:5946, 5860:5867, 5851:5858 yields 1.2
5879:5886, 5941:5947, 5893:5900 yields 1.8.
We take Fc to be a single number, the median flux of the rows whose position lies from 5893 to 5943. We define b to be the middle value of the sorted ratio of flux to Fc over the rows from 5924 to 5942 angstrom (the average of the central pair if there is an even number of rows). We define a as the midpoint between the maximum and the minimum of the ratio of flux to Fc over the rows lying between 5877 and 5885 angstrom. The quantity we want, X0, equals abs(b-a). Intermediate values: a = 1.01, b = 1.03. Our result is 0.019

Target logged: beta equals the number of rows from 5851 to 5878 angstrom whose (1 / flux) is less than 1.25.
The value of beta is 19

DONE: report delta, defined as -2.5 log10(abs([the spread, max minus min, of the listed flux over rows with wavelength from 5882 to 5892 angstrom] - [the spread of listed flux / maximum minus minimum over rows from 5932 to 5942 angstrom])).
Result 4.0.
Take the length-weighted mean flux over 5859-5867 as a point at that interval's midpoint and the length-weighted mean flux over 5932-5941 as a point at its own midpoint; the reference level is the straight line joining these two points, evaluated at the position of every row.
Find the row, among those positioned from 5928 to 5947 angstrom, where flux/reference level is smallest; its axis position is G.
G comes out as 5928.99 angstrom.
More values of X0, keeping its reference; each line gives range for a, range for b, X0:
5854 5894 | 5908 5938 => 0.026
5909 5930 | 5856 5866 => 0.099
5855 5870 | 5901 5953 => 0.083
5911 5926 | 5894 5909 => 0.038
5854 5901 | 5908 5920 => 0.032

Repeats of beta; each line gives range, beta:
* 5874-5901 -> 7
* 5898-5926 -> 11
